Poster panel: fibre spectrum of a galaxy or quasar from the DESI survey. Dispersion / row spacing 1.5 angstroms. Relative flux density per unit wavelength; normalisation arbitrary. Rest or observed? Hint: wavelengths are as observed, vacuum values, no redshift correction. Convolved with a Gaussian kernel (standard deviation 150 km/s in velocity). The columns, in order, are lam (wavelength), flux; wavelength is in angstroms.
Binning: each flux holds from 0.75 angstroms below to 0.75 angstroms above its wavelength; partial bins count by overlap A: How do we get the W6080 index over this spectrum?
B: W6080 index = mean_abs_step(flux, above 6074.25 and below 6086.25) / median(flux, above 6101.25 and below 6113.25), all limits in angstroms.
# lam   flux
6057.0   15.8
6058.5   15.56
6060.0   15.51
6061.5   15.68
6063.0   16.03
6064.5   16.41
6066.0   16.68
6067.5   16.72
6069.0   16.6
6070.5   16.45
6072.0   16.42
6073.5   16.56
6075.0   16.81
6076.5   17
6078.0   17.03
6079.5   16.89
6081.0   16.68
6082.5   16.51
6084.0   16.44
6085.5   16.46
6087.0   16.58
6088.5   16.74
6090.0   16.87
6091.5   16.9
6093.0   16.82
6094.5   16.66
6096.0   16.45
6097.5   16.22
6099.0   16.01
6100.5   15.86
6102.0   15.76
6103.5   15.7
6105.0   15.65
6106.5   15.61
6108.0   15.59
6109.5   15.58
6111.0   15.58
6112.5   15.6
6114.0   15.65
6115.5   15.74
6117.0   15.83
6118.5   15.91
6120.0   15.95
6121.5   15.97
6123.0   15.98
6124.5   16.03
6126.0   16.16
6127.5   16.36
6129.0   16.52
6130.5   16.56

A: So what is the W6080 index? 0.0076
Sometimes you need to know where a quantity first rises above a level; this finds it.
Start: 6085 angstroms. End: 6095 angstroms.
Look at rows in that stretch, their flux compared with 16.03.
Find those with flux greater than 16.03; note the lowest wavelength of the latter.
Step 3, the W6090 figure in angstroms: 6085.5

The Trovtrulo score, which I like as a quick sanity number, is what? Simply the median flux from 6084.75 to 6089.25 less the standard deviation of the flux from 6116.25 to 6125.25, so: 16.5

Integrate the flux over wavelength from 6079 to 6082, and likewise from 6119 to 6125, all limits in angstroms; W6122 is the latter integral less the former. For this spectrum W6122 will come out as 46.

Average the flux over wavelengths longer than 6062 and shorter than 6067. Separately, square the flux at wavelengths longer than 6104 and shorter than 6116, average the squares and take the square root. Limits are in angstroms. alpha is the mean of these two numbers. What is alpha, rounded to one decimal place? 16.0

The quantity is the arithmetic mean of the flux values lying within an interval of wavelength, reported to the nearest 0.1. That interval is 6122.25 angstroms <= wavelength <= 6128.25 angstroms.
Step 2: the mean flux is 16.1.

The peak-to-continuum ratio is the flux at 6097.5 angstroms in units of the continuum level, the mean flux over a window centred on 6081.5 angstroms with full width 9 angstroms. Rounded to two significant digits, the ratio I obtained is 0.97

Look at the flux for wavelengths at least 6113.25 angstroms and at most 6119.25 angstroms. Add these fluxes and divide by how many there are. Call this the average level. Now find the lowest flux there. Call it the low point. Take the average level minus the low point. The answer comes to 0.13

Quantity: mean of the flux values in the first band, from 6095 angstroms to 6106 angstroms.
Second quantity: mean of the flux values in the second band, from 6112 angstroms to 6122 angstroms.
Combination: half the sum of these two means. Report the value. 15.9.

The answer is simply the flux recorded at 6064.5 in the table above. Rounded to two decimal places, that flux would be 16.41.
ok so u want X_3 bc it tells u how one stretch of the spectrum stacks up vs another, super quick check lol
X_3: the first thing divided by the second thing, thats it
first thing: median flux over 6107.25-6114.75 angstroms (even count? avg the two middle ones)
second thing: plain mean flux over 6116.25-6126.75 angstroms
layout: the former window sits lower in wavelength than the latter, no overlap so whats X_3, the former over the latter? 0.98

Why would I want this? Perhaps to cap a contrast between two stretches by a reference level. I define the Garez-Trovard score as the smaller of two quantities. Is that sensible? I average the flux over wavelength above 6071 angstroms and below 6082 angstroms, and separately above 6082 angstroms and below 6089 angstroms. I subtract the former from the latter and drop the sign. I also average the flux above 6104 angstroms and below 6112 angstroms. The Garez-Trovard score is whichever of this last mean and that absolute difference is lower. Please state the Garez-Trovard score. 0.22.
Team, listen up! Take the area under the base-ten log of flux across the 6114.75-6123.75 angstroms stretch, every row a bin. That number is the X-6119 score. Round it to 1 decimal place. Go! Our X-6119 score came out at 10.8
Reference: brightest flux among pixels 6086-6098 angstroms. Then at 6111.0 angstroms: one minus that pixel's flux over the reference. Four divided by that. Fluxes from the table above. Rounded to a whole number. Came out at 51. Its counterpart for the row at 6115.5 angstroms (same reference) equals 58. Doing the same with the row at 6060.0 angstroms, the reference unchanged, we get 49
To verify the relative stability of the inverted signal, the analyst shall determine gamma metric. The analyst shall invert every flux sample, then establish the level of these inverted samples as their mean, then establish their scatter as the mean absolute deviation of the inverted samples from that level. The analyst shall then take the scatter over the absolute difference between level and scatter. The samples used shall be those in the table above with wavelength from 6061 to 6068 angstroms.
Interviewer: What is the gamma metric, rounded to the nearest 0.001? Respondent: 0.023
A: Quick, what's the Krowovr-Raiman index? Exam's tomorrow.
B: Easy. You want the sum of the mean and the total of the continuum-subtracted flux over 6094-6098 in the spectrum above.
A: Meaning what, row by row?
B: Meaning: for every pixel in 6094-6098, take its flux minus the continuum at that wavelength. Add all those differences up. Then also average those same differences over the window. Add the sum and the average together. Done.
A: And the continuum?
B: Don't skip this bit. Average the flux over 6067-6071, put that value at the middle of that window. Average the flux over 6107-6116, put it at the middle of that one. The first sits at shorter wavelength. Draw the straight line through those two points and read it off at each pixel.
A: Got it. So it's 1.9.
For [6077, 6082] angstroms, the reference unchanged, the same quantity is 2.1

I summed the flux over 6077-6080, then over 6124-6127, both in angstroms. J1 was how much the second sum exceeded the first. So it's -1.7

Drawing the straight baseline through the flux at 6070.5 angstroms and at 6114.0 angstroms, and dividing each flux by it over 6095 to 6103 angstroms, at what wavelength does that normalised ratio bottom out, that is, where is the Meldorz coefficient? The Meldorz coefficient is 6102.0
